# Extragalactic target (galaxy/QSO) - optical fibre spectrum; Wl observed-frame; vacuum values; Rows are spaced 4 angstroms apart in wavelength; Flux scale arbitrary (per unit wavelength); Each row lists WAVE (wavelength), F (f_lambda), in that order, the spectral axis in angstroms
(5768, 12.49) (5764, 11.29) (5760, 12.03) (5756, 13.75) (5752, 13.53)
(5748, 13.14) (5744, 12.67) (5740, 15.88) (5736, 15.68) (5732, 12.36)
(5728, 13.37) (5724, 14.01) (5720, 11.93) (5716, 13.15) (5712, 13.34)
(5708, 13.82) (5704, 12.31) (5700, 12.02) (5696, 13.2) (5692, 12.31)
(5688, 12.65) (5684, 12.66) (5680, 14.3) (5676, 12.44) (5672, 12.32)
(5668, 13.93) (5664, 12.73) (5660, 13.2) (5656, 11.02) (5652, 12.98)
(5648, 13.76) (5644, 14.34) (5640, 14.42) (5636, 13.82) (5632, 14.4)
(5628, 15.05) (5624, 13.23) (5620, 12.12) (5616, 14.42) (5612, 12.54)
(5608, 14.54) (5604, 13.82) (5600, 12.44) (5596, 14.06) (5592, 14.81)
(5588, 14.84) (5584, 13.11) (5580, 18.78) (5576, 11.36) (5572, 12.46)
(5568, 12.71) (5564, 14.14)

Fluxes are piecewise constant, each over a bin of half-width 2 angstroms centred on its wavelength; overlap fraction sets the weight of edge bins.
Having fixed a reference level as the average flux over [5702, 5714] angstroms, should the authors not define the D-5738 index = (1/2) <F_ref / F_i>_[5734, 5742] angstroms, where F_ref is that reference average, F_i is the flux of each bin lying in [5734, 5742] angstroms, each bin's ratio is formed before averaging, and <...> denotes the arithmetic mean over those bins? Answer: 0.42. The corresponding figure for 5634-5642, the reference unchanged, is 0.47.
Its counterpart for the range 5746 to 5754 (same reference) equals 0.49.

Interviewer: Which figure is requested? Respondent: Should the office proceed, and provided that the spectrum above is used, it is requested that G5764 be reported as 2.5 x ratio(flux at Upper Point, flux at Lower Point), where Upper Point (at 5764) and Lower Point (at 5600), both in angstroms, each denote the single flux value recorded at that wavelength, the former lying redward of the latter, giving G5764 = 2.27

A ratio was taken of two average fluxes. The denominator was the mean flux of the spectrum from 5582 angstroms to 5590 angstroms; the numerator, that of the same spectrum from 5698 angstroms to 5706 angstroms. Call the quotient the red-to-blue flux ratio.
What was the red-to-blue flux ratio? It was 0.87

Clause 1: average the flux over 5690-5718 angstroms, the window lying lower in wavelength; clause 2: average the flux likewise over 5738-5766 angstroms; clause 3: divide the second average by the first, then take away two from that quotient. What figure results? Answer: -0.98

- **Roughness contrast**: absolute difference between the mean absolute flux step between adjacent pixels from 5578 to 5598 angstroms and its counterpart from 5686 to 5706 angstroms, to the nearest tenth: 1.4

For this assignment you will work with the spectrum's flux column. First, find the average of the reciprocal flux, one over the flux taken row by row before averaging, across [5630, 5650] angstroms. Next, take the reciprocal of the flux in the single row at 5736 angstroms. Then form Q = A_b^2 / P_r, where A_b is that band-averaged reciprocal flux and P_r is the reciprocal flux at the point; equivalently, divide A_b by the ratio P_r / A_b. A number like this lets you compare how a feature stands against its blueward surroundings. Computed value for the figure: 0.078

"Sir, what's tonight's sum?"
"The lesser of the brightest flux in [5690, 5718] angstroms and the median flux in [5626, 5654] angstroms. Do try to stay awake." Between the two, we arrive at 13.8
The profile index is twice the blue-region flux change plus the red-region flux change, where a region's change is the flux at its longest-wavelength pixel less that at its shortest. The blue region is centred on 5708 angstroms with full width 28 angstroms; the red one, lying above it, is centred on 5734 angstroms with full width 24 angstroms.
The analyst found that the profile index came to -4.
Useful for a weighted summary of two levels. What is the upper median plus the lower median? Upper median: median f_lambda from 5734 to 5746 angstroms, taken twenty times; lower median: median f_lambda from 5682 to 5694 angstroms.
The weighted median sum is 326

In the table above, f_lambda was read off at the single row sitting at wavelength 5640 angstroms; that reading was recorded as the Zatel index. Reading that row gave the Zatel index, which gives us 14.42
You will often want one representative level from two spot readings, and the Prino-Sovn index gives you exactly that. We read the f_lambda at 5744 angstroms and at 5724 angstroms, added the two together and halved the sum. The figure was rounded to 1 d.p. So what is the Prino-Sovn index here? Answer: 13.3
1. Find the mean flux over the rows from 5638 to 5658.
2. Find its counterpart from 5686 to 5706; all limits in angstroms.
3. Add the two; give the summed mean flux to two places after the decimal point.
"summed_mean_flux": 25.80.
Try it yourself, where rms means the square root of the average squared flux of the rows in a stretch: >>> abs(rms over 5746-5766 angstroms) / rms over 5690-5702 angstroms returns 1.02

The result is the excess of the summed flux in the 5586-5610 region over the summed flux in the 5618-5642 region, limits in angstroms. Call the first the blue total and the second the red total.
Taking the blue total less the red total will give 1.5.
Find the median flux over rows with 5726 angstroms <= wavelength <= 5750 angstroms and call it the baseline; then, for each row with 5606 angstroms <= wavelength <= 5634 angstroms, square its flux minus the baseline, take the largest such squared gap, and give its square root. 1.8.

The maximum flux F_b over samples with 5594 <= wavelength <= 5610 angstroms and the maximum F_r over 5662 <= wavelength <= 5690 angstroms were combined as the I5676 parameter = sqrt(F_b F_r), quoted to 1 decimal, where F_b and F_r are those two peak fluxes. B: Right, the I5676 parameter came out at 14.4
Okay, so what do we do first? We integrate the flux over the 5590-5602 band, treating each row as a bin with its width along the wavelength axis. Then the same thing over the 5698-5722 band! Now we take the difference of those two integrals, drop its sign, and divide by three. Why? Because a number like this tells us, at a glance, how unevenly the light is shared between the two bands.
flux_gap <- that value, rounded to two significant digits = 47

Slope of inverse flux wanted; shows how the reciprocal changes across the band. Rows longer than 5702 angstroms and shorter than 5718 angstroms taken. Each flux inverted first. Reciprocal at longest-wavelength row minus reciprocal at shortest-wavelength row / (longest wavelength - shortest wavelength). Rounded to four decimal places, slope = -0.0004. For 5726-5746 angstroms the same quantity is 0.0003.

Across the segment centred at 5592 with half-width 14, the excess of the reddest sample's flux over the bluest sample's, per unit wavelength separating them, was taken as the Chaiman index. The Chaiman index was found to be -0.21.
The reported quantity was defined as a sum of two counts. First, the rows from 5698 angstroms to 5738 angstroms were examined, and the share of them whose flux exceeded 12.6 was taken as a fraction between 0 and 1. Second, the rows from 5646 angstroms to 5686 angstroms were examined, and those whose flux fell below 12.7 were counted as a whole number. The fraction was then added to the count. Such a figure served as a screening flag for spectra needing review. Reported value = 4.6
